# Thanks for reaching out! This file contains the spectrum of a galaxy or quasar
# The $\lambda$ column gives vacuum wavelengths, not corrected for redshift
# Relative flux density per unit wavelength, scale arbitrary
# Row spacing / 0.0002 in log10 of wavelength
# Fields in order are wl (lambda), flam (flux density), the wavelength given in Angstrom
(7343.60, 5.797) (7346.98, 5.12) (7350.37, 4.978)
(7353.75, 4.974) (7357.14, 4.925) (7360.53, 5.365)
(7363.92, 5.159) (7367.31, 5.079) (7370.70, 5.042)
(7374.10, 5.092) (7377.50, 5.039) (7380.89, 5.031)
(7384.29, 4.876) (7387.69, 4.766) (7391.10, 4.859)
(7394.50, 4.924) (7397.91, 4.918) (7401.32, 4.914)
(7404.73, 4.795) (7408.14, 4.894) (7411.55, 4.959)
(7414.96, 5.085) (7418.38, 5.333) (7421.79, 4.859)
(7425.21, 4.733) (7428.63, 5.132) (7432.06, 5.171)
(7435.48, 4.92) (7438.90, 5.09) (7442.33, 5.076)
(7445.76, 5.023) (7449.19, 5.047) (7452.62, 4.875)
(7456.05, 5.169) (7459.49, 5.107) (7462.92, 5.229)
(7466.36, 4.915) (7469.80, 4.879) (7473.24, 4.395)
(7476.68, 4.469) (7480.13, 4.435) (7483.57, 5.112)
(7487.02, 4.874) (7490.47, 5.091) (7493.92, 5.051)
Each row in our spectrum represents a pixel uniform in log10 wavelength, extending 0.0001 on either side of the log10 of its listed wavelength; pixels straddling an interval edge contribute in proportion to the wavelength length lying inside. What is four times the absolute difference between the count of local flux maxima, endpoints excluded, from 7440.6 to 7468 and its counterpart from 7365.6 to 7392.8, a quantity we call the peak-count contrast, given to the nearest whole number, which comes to 8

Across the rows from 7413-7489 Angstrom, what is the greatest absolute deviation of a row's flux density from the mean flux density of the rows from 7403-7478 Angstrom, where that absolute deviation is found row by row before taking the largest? 0.6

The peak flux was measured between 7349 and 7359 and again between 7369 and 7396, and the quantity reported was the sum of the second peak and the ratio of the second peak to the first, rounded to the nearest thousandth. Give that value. 6.115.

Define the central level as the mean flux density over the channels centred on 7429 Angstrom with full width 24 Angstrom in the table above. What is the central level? 5.03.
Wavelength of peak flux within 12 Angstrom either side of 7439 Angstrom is 7432.06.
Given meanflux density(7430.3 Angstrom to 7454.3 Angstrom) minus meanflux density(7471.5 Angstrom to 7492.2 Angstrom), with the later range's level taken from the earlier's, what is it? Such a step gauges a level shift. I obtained 0.30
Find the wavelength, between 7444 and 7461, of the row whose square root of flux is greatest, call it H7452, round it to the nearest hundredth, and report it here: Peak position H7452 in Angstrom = 7456.05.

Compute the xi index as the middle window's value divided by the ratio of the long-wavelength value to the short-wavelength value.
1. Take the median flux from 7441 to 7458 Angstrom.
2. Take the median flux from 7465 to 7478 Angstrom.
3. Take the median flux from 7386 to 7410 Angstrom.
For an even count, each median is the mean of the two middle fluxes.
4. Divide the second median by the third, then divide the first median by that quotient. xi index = 5.28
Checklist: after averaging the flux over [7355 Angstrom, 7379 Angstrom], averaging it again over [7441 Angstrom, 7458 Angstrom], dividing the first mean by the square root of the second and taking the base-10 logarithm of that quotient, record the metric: 0.356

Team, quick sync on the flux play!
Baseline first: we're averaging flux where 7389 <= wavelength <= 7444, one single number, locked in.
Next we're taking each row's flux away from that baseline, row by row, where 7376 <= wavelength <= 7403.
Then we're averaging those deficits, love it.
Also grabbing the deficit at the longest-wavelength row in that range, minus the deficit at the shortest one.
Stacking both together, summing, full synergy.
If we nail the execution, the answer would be 0.19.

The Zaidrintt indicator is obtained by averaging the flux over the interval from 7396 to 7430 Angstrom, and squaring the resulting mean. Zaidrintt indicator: 24.6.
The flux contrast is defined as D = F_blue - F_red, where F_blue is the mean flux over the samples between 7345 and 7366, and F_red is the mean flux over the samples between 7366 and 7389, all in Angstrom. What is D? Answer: 0.10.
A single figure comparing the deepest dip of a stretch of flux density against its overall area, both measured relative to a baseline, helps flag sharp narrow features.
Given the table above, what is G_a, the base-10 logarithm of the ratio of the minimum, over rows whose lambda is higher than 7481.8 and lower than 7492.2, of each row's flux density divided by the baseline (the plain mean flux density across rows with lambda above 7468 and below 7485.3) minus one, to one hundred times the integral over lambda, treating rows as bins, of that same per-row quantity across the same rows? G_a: -3.25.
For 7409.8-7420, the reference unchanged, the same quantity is -3.20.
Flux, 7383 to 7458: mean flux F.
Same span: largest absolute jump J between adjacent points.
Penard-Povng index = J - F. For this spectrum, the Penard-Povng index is -4.50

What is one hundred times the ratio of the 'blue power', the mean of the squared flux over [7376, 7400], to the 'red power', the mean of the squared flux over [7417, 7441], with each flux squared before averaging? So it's 95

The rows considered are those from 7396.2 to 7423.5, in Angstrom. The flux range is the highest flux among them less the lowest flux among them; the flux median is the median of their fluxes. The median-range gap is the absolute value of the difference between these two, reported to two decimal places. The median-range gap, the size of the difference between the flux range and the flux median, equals 4.38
